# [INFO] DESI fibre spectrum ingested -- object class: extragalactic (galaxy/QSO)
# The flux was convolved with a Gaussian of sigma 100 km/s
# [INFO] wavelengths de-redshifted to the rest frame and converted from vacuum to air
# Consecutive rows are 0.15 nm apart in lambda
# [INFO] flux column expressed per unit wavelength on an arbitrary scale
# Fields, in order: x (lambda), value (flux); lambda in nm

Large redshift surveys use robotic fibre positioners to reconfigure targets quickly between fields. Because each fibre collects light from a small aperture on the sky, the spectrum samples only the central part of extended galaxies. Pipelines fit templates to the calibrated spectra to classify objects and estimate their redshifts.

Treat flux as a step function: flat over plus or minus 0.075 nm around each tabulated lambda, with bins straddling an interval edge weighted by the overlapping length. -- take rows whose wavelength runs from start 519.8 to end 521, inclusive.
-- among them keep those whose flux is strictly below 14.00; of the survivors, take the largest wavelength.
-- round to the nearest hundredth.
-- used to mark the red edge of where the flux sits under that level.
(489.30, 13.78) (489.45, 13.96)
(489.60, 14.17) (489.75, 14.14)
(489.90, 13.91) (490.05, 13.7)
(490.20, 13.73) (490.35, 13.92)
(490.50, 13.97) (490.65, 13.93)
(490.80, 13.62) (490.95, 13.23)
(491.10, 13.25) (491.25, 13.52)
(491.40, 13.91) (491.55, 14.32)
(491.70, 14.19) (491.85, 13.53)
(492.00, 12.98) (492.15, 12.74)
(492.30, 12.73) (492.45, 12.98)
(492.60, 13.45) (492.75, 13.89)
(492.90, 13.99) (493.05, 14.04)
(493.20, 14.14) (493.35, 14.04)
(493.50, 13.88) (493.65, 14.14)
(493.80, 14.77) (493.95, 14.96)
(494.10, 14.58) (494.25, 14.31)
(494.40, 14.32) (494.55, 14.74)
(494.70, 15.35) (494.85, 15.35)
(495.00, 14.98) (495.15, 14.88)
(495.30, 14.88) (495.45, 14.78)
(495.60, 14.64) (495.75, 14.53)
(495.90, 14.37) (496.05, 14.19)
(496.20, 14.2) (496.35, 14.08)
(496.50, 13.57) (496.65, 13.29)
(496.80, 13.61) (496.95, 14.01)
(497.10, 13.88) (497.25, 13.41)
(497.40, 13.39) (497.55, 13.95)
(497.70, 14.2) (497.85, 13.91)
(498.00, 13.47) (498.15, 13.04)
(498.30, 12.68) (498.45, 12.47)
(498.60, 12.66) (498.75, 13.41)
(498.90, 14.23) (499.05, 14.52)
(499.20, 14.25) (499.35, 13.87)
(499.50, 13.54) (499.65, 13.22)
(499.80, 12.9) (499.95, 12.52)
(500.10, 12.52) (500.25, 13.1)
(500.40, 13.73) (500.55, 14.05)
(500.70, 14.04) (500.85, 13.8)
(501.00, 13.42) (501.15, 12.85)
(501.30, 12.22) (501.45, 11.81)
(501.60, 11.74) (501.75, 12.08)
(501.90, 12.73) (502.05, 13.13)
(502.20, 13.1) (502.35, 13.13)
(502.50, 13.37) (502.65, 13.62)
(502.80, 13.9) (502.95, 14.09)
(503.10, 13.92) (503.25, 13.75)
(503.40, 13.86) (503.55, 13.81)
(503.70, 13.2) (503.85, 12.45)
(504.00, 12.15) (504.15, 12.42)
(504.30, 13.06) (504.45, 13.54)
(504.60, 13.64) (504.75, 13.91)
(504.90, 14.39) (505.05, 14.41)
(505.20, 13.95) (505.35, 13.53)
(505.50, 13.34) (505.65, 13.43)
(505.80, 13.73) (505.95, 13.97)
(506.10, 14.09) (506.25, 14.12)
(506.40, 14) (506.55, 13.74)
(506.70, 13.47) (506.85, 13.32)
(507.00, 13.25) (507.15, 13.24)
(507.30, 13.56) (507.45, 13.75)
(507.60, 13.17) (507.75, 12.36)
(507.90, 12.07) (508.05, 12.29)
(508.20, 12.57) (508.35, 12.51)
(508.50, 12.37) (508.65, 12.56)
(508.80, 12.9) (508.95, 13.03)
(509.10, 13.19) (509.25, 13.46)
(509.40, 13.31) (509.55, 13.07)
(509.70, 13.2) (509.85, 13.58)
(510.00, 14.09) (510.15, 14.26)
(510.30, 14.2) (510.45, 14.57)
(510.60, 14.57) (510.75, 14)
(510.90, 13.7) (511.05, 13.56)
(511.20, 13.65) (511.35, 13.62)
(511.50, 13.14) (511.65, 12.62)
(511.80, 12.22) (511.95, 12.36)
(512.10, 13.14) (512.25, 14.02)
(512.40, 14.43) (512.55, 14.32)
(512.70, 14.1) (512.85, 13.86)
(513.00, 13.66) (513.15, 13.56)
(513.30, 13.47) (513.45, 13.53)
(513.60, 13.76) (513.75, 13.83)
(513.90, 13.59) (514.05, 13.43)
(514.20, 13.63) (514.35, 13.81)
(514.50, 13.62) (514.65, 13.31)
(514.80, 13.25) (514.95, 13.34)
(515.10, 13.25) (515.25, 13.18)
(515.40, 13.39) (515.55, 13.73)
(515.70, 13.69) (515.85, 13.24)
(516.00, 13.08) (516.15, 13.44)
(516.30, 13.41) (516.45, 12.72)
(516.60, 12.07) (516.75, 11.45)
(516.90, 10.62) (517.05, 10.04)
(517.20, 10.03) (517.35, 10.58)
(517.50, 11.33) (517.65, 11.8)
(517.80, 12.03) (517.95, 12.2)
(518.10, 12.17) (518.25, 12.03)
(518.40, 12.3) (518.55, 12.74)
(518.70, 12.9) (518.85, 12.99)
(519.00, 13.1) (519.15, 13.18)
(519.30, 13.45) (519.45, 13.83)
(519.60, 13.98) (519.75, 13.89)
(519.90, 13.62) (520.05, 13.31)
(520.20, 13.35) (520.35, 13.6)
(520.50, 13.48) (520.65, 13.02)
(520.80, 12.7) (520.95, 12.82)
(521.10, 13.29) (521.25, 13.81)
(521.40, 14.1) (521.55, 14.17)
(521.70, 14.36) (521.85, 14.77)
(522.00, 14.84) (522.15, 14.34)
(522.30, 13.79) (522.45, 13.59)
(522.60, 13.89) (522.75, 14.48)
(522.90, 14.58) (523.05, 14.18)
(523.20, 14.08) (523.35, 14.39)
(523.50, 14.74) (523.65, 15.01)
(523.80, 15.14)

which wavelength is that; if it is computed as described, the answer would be 520.95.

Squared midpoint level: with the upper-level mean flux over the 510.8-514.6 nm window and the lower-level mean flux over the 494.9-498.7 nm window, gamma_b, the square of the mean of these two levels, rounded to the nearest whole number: 188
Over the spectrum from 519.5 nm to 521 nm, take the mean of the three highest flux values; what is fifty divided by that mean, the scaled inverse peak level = 3.62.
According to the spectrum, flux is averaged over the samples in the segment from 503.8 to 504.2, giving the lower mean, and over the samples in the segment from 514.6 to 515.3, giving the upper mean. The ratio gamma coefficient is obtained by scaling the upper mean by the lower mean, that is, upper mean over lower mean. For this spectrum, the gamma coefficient 1.08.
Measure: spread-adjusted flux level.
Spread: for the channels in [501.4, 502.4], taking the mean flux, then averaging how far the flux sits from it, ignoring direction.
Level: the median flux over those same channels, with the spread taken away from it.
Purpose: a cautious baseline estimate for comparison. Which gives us 12.2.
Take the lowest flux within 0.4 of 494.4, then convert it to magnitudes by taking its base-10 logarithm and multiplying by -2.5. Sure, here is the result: -2.89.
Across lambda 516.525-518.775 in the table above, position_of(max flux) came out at 518.70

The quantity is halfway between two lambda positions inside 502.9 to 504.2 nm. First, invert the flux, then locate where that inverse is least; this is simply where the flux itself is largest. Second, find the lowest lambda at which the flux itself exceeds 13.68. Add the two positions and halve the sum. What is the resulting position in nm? 502.95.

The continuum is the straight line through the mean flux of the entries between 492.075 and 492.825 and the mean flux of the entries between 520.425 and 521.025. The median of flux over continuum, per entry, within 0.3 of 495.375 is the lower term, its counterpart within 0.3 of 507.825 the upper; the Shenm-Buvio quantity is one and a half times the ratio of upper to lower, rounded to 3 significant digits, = 1.25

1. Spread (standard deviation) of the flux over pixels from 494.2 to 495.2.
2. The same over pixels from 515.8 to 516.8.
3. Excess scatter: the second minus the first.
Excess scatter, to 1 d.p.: 0.3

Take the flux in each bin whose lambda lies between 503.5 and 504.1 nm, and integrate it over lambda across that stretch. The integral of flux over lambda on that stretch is 7.7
